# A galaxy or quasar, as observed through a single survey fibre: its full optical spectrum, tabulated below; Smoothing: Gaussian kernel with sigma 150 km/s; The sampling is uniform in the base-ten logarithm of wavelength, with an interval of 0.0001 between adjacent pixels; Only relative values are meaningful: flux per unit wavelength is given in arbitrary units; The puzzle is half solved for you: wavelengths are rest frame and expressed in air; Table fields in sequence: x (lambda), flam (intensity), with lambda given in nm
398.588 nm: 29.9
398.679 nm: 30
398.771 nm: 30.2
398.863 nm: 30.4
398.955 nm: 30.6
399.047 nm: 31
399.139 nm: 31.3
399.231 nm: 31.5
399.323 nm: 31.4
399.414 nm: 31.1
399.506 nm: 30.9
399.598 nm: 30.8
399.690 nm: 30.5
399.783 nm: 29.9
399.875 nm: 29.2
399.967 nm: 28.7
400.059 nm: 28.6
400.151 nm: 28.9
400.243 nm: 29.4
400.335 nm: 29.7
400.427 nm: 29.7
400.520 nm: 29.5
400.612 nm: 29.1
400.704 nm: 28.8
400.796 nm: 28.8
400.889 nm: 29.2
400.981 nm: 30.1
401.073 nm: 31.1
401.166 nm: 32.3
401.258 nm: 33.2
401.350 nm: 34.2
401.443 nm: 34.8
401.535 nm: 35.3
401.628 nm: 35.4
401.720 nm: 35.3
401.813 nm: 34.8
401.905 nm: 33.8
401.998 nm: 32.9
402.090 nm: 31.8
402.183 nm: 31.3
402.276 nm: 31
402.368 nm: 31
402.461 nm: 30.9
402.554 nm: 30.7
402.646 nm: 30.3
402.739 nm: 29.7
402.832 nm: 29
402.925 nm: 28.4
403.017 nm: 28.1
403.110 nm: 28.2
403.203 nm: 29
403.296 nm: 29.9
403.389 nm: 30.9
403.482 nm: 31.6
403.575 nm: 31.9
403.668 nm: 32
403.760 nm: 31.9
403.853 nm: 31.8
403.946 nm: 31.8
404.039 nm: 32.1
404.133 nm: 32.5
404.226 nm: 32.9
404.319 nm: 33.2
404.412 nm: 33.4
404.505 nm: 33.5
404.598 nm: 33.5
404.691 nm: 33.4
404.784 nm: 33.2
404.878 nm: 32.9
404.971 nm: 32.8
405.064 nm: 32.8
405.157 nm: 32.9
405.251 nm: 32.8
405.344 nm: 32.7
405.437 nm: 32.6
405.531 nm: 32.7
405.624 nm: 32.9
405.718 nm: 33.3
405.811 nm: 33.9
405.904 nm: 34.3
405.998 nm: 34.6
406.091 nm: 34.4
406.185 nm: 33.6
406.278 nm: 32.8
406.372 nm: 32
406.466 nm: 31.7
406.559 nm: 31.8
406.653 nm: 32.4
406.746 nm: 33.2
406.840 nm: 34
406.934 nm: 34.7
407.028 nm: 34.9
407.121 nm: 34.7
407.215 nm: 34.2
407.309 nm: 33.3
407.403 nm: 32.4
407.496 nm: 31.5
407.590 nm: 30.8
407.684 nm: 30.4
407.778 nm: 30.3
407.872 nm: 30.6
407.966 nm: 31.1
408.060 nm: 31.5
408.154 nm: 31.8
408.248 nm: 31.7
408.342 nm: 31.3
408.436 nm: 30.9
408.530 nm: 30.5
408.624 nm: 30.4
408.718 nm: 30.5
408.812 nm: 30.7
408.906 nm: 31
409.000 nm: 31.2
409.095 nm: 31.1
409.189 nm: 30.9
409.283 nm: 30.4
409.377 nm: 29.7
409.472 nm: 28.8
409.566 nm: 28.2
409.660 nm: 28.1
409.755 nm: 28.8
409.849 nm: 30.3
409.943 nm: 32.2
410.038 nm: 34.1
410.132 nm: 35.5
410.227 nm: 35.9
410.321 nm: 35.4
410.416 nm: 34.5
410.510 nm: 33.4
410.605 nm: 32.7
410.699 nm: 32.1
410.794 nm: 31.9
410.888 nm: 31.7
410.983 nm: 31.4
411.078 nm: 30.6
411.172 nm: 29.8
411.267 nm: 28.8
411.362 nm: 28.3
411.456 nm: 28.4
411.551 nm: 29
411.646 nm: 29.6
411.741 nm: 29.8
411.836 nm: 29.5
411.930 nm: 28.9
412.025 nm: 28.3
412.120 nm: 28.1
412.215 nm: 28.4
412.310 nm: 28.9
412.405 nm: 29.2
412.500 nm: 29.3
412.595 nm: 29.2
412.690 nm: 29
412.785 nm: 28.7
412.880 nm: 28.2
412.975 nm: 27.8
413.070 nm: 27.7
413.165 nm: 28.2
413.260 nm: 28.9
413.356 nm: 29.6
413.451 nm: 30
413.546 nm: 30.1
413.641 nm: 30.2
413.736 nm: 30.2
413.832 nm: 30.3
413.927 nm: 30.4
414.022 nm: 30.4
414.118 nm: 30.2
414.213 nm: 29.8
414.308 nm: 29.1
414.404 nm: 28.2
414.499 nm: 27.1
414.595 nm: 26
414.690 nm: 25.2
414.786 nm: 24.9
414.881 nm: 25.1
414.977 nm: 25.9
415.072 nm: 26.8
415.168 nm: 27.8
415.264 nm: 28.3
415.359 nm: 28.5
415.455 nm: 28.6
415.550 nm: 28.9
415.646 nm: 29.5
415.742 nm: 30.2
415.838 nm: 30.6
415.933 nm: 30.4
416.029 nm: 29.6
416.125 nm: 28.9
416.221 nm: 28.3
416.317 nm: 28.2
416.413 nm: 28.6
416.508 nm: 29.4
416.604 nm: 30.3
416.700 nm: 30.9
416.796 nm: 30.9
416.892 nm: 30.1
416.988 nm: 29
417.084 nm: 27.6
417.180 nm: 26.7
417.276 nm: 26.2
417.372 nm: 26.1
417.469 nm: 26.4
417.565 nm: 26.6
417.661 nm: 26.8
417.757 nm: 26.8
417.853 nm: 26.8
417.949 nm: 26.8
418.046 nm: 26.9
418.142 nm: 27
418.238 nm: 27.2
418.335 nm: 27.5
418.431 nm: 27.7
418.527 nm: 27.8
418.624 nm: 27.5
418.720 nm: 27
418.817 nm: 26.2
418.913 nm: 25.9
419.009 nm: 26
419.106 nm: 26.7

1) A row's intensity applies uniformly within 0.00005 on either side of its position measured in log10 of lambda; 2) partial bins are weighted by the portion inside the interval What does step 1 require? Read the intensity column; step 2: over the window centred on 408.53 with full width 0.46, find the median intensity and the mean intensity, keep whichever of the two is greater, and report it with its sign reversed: -30.7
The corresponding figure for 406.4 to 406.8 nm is -32.3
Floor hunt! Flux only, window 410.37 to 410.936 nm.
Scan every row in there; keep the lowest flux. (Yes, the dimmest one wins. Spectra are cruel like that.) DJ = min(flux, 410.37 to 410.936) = 31.7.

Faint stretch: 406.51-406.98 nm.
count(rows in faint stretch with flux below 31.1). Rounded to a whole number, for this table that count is 0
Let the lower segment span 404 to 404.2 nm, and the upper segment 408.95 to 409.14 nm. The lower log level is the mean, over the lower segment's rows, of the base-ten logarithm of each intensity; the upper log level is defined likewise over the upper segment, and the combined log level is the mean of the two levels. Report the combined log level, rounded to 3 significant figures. 1.50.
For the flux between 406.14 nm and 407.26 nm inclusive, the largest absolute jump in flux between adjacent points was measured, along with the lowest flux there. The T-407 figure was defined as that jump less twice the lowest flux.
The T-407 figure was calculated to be -62.6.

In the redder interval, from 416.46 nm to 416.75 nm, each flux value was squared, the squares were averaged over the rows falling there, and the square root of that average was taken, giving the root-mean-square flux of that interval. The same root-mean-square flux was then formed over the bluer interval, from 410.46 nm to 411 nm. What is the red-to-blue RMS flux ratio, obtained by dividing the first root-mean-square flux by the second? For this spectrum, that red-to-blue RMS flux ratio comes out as 0.94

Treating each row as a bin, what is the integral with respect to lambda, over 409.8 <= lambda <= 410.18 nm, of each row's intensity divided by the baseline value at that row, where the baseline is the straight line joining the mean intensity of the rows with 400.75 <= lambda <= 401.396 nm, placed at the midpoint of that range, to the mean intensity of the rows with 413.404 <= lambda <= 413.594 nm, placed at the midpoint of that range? 0.41 nm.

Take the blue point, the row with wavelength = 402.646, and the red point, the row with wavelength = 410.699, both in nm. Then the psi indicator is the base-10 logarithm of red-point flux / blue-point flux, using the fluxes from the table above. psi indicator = 0.03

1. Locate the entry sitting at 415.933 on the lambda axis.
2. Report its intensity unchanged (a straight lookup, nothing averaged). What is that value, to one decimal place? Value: 30.4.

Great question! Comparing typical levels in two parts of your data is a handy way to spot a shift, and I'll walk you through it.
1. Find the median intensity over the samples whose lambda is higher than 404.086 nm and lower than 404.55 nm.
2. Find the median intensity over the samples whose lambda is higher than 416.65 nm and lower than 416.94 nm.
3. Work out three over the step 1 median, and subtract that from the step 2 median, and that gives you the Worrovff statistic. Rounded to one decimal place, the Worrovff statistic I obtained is 30.8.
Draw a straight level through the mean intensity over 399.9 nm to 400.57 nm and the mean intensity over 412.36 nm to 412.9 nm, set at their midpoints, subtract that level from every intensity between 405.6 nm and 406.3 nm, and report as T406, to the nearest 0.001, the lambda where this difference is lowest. 406.278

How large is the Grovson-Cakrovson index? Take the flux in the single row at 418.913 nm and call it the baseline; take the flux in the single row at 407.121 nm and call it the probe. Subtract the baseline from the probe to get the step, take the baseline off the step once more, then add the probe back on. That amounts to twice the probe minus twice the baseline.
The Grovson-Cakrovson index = 18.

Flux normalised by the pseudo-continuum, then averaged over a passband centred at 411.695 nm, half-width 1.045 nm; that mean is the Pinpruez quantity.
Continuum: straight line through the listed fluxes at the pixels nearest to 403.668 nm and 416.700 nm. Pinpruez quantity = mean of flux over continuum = 0.94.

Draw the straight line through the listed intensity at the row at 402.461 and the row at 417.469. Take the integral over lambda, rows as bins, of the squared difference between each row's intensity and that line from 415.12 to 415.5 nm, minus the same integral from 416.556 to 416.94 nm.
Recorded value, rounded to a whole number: -5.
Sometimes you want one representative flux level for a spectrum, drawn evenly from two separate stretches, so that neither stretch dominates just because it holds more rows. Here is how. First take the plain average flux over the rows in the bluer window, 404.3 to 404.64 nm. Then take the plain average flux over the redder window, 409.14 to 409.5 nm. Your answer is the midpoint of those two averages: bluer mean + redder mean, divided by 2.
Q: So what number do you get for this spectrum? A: 31.7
